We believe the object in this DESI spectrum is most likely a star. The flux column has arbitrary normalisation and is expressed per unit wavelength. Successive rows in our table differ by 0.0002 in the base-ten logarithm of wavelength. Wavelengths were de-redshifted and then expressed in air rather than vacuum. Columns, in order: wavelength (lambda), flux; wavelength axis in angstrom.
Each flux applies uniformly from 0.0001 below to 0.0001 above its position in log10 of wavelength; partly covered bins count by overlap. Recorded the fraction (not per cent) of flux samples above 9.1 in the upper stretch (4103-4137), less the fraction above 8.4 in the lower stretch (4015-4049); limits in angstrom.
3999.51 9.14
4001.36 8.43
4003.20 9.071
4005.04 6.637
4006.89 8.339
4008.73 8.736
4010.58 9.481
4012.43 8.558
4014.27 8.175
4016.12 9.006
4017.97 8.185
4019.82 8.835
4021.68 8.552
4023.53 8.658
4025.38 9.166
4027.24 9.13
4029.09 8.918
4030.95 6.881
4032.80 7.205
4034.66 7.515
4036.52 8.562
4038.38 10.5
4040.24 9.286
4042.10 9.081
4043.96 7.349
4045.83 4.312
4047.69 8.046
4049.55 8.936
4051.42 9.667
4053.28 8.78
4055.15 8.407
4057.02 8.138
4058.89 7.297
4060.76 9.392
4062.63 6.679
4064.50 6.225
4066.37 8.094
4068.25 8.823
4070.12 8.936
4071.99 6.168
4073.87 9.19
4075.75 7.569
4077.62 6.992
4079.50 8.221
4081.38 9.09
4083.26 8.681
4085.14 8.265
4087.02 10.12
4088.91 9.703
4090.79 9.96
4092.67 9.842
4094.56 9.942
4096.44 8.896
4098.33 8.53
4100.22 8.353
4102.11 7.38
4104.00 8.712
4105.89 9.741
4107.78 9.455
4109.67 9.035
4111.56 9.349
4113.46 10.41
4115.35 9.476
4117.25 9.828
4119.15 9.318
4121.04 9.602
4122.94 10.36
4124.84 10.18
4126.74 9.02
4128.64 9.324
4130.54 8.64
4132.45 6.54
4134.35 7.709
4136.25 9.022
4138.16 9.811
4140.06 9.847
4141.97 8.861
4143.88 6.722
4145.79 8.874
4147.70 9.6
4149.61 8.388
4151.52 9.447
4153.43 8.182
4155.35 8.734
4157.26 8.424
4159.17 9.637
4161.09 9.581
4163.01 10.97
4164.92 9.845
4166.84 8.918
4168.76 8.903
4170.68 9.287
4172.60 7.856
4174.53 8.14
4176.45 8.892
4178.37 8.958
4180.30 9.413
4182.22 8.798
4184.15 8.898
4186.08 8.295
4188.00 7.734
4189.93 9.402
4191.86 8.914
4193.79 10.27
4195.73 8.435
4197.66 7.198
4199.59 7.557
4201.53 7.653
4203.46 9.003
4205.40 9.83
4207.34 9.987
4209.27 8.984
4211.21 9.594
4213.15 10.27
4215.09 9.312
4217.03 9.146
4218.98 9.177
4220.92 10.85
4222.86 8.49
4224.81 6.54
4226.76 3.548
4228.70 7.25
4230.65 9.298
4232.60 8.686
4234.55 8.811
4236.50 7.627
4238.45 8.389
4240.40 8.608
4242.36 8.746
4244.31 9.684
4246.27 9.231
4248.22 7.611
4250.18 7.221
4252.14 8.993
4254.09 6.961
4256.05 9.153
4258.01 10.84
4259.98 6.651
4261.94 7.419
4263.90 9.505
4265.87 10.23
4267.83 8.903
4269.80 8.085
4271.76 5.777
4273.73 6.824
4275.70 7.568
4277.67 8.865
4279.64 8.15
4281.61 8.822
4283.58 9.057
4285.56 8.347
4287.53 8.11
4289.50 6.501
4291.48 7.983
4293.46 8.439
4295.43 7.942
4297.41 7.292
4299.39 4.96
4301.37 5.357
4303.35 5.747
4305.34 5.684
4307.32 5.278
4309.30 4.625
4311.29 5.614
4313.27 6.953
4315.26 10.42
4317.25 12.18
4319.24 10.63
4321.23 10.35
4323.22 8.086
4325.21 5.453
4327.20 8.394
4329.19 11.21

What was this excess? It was 0.0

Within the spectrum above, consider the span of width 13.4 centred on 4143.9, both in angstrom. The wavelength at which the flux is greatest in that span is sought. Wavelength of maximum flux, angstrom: 4140.06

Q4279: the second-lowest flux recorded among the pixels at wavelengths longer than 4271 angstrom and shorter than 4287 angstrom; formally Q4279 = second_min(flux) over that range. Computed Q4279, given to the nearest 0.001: 6.824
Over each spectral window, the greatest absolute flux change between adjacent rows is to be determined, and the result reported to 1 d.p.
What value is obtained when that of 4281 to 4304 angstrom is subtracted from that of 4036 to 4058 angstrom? 1.4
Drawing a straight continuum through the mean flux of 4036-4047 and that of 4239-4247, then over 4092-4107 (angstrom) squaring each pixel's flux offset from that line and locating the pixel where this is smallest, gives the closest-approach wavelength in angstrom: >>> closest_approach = 4100.22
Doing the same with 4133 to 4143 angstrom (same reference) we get 4141.97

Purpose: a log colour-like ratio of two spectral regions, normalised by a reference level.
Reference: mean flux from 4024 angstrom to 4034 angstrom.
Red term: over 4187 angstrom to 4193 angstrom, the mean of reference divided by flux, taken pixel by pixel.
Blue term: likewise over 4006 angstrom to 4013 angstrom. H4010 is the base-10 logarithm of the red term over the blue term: 0.01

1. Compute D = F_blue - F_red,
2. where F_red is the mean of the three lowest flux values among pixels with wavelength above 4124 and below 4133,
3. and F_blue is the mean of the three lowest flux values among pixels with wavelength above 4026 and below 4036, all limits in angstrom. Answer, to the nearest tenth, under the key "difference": -0.9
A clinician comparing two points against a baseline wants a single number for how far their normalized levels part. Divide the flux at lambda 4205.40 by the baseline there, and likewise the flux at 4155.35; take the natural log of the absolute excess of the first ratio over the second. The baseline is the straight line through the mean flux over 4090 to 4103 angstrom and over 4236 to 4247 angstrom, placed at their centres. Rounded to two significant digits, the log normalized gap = -2.0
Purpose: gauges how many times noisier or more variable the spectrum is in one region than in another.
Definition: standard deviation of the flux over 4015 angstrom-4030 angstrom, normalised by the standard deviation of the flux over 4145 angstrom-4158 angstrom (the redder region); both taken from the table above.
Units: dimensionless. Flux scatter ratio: 0.61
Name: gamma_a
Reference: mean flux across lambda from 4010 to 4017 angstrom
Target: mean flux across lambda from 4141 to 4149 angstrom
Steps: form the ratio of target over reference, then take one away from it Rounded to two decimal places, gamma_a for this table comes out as -0.03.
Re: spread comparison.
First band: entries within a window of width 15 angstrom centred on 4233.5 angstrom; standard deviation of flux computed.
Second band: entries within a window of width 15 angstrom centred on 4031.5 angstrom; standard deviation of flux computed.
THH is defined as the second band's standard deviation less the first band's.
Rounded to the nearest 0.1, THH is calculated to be -0.6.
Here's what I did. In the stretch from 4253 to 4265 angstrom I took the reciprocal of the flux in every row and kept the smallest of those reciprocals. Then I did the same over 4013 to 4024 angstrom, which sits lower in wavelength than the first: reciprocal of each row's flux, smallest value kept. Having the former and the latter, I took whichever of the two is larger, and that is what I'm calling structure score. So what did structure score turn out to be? 0.111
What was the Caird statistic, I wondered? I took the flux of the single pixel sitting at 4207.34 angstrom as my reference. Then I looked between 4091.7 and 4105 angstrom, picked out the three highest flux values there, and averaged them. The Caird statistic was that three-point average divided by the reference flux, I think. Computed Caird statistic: 1.0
